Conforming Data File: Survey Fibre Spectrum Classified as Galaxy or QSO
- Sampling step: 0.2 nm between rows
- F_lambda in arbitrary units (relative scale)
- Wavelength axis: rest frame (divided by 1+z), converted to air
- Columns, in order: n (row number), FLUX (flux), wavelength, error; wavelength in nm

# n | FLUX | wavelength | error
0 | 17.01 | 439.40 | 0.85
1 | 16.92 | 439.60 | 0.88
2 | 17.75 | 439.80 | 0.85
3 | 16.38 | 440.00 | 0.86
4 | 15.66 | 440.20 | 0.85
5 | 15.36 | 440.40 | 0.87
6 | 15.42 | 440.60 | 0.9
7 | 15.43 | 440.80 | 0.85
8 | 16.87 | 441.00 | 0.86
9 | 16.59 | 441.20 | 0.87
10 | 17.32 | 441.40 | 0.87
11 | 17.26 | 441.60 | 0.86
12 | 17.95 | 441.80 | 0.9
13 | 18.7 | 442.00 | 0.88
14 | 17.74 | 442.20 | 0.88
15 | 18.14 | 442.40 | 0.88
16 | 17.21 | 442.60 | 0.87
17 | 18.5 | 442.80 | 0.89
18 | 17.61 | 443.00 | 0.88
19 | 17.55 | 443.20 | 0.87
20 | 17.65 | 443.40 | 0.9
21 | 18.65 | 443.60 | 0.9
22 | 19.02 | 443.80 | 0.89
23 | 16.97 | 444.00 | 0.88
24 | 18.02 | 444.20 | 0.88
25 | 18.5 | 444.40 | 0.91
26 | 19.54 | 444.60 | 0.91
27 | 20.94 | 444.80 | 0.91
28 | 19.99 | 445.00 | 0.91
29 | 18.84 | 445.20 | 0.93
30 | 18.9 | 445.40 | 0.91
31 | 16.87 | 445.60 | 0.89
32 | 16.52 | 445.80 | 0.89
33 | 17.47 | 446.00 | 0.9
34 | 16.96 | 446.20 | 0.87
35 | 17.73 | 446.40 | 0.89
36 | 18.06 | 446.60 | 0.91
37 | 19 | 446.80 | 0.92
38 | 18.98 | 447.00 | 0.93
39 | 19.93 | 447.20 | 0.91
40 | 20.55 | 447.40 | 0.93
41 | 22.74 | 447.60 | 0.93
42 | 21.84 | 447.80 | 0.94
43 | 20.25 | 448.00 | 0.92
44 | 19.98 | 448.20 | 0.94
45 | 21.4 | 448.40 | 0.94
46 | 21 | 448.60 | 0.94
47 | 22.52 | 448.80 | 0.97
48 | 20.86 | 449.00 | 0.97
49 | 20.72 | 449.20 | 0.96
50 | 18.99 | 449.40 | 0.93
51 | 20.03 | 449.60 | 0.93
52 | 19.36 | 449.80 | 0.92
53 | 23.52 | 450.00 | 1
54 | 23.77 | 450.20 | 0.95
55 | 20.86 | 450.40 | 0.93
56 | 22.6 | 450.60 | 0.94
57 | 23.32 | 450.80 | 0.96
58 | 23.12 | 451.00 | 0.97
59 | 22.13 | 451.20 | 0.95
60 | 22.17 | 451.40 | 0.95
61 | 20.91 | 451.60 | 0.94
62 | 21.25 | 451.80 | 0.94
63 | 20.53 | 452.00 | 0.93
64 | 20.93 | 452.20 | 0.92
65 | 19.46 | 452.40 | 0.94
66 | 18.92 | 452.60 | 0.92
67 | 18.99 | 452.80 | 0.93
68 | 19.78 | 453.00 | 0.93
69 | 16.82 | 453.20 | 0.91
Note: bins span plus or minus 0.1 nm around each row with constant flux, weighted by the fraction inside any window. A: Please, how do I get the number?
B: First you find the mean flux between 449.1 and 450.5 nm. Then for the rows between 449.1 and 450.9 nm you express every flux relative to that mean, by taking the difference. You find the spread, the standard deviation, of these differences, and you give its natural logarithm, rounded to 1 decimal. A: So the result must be 0.6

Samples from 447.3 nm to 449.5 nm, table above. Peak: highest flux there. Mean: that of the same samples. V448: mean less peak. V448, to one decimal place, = -1.8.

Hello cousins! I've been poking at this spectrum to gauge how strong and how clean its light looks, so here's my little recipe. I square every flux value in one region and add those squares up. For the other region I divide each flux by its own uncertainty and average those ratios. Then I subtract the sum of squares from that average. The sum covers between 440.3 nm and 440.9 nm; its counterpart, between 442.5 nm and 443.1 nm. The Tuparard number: -692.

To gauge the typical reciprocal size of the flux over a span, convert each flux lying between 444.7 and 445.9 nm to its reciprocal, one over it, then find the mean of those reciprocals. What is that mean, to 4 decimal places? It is 0.0539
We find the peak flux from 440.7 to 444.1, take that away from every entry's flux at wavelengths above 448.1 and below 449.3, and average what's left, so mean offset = 2.1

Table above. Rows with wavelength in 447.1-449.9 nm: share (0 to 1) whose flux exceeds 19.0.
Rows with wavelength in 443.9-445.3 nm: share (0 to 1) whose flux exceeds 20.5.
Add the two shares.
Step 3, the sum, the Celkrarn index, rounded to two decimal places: 1.07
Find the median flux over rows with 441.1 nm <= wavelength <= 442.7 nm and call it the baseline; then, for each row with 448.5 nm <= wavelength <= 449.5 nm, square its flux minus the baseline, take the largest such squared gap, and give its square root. 5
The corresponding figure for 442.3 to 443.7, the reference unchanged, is 1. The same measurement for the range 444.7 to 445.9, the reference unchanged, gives 3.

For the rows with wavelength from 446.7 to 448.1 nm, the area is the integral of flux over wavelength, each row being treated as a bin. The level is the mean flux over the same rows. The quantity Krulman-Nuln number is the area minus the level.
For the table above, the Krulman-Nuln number 8.2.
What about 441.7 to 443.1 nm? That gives 7.2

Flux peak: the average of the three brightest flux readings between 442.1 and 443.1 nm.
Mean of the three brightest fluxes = 18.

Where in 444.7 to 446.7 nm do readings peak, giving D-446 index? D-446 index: 444.80 nm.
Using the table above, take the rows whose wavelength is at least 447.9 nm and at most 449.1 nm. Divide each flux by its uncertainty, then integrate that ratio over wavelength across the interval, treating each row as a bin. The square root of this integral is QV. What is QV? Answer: 5.16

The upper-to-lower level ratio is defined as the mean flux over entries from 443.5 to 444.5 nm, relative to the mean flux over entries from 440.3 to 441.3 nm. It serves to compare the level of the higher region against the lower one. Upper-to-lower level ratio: 1.14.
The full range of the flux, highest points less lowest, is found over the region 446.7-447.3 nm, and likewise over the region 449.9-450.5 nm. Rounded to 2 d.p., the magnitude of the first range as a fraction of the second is 0.33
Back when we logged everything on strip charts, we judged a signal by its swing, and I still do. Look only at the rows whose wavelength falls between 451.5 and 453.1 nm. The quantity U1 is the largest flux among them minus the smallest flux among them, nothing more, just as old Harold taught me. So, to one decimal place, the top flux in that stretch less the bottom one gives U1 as 2.3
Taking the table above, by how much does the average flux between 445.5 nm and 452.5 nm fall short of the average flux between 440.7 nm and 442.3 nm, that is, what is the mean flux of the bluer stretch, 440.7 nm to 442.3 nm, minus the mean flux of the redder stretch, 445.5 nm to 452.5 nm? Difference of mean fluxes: -3.2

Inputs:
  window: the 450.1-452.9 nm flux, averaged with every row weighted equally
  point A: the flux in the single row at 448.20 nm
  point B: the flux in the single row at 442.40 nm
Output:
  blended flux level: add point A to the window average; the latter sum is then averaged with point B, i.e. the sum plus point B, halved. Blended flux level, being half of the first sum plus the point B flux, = 29.7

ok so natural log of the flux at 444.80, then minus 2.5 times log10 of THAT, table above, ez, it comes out -1.21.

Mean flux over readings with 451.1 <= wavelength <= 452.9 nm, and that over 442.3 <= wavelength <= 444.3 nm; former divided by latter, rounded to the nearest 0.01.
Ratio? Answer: 1.15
